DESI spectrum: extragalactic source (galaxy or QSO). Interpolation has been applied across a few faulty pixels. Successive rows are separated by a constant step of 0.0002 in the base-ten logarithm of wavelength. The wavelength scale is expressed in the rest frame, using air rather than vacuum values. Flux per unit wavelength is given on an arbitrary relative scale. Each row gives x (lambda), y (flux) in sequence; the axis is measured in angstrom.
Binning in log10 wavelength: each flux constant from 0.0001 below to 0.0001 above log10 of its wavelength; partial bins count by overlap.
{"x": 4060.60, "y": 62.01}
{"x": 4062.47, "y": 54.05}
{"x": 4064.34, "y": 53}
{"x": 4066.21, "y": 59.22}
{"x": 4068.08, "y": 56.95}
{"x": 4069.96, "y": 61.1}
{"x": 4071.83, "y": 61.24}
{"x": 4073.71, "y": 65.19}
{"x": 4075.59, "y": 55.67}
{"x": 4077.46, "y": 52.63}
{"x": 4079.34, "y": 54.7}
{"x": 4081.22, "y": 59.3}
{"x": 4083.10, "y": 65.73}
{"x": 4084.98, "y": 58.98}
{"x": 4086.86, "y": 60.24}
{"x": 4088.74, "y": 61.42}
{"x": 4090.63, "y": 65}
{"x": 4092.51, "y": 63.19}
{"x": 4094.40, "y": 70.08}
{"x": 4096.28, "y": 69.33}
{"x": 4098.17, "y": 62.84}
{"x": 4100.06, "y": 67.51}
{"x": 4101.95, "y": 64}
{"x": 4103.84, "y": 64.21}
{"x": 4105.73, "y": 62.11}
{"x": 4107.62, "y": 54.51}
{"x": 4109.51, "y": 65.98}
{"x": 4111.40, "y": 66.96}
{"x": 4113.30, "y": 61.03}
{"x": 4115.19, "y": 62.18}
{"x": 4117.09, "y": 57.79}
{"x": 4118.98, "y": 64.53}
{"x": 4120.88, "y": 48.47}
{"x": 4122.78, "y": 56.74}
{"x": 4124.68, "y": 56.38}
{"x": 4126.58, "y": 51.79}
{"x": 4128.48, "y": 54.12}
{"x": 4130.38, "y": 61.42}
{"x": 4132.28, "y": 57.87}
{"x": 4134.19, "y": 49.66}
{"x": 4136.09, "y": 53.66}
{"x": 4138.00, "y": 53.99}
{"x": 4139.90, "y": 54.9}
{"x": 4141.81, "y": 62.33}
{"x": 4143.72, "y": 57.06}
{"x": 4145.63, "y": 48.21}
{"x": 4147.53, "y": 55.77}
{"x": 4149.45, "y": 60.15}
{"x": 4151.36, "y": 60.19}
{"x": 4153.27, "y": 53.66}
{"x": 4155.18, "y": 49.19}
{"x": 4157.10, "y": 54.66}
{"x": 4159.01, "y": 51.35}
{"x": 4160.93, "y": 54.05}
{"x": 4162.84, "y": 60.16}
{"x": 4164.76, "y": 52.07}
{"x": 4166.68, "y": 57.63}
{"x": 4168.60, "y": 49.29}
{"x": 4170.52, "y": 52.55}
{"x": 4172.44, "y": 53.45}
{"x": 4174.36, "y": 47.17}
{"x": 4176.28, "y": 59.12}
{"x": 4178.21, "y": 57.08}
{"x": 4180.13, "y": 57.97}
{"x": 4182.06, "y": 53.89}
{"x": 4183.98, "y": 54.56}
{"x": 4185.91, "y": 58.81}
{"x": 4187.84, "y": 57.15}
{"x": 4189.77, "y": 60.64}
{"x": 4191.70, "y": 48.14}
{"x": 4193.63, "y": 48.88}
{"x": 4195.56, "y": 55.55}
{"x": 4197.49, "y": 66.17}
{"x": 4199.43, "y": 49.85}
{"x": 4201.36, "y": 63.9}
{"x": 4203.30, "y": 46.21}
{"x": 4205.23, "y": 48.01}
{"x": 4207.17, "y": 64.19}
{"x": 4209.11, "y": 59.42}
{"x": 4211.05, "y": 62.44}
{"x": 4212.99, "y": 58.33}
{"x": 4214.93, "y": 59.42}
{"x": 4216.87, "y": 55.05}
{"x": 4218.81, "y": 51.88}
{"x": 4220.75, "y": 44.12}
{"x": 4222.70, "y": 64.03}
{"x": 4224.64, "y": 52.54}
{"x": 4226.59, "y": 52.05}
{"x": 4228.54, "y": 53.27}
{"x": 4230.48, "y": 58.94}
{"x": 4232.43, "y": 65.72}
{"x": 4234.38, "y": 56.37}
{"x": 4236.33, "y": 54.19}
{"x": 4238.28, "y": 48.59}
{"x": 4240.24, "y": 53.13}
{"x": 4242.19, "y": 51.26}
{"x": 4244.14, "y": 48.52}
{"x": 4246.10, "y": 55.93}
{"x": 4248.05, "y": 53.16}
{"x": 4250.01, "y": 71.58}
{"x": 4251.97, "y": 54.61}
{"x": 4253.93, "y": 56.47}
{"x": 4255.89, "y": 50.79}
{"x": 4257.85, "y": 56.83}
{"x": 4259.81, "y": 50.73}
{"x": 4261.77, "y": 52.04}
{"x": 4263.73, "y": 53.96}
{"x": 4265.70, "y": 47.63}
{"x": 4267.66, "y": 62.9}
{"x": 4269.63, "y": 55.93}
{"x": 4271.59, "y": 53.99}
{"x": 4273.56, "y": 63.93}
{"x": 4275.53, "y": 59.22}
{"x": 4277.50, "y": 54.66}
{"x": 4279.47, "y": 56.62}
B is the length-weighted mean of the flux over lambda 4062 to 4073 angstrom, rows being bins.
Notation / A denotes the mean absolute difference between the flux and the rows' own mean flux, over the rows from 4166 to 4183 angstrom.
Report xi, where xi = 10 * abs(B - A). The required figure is 546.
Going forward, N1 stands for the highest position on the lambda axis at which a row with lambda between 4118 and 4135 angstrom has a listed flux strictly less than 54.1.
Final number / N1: 4134.19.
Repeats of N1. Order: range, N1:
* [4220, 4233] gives 4228.54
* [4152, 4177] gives 4174.36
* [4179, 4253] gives 4248.05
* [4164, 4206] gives 4205.23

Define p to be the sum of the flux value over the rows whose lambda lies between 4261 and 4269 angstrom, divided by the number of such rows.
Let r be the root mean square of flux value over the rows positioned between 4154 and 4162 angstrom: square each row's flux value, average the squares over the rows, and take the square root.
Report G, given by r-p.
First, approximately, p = 54.1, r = 52.4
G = -1.8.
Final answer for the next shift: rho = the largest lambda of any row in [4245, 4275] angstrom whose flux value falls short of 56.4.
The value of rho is 4271.59 angstrom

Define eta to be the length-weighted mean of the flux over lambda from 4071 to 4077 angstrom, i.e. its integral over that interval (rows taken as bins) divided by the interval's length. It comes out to 60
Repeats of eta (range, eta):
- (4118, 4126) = 56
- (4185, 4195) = 55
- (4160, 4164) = 57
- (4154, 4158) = 52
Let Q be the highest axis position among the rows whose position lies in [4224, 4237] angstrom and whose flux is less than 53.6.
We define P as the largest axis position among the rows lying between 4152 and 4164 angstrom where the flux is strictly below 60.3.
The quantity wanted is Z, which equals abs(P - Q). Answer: 65.7 angstrom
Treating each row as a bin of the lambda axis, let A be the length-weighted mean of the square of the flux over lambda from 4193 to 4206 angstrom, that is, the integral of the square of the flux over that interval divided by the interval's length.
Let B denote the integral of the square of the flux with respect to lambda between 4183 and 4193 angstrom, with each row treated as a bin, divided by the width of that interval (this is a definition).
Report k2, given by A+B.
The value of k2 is 6120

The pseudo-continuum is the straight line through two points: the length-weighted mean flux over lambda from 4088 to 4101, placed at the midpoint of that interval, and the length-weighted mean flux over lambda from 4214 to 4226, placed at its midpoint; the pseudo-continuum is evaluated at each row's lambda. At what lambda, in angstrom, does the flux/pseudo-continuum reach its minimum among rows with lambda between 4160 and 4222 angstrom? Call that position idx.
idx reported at 4174.36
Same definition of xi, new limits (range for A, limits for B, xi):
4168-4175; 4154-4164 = 515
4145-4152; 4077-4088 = 548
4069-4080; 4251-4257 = 499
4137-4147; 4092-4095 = 631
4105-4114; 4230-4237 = 555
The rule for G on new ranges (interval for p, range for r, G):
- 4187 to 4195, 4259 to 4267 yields -2.6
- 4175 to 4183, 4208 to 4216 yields 2.9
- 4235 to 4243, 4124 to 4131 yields 4.2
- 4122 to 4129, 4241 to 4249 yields -2.5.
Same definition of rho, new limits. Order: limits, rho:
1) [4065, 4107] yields 4079.34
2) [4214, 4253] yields 4251.97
